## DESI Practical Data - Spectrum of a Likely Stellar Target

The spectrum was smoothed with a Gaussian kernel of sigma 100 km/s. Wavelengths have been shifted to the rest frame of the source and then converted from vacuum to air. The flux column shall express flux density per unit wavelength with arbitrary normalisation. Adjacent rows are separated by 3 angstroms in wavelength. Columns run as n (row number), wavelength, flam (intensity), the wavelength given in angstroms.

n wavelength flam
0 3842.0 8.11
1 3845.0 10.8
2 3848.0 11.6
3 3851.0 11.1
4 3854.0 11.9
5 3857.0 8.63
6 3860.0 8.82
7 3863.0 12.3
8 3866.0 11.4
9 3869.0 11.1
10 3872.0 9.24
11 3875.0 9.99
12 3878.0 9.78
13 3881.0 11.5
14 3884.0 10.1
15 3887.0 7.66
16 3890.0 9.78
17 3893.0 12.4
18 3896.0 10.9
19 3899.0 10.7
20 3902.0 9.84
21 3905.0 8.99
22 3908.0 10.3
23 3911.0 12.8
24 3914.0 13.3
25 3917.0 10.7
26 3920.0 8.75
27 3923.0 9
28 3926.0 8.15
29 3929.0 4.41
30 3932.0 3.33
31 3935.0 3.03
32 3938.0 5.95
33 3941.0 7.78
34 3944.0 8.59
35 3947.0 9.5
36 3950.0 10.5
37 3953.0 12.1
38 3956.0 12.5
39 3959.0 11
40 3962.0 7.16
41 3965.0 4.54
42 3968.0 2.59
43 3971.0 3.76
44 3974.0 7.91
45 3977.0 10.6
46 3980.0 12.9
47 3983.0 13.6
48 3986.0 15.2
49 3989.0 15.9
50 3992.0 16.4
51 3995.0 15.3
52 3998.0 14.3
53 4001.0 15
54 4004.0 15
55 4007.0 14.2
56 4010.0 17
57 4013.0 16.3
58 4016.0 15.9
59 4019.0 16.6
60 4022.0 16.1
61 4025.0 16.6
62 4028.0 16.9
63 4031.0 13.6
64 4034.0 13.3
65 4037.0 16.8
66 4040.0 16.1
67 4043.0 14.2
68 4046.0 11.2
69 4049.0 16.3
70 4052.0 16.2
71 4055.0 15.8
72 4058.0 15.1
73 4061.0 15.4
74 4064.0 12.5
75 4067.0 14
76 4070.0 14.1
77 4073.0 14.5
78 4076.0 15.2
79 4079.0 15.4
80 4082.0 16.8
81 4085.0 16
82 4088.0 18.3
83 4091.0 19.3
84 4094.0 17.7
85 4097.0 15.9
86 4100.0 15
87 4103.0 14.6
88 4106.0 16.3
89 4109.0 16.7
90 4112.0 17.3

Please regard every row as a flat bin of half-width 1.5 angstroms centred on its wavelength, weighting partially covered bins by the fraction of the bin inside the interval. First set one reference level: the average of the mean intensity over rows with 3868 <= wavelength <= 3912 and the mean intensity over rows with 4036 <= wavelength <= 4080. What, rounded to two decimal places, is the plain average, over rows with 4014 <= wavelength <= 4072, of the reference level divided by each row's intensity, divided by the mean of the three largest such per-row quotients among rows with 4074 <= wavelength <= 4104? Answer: 1.00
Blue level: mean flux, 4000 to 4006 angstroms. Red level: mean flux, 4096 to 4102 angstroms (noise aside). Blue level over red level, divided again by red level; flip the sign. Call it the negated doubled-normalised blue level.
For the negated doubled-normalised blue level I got -0.063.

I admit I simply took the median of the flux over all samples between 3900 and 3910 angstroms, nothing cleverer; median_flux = 10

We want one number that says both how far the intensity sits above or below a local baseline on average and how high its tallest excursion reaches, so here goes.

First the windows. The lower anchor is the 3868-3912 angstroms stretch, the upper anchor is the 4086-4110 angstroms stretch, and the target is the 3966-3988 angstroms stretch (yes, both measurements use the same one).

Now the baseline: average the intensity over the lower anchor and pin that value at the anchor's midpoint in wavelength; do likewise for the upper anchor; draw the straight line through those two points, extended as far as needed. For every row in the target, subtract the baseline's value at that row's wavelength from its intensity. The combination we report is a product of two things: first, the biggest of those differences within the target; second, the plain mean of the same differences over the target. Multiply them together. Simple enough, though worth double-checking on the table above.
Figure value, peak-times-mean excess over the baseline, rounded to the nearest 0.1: -6.7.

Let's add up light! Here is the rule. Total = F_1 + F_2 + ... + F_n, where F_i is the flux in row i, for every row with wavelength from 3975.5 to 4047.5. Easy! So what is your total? 359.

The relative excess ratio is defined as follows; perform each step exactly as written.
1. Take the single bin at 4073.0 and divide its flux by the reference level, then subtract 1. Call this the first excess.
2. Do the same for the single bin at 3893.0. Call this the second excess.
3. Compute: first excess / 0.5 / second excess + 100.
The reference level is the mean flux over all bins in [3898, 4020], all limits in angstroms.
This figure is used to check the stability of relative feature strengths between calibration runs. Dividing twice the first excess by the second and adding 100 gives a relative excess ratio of 105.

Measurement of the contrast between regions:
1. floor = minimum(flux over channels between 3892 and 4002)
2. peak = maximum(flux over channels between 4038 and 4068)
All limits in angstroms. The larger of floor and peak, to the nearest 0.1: 16.3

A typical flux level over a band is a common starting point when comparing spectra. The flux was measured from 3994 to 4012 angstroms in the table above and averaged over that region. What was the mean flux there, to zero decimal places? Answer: 15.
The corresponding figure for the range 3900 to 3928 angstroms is 10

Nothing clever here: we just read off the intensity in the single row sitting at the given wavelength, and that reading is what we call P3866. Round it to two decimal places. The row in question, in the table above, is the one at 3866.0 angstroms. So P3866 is 11.40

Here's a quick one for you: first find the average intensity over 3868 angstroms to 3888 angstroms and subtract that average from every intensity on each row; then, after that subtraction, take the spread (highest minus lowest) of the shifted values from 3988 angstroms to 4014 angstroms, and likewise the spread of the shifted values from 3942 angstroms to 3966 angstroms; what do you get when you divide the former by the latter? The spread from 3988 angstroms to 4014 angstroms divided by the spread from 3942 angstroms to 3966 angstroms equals 0.35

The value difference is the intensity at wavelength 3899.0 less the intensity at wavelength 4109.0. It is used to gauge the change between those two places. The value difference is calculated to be -6.0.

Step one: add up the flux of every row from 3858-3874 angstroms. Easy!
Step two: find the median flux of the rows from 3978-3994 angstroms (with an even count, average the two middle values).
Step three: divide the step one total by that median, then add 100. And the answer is 103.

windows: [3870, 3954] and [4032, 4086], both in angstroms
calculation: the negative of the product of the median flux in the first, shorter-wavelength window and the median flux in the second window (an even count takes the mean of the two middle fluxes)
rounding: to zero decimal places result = -150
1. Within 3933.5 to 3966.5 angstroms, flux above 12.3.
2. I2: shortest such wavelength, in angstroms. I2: 3956.0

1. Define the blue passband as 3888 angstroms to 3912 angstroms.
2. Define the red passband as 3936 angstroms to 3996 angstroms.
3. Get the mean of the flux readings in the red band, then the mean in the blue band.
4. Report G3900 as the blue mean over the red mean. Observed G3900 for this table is 1.1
